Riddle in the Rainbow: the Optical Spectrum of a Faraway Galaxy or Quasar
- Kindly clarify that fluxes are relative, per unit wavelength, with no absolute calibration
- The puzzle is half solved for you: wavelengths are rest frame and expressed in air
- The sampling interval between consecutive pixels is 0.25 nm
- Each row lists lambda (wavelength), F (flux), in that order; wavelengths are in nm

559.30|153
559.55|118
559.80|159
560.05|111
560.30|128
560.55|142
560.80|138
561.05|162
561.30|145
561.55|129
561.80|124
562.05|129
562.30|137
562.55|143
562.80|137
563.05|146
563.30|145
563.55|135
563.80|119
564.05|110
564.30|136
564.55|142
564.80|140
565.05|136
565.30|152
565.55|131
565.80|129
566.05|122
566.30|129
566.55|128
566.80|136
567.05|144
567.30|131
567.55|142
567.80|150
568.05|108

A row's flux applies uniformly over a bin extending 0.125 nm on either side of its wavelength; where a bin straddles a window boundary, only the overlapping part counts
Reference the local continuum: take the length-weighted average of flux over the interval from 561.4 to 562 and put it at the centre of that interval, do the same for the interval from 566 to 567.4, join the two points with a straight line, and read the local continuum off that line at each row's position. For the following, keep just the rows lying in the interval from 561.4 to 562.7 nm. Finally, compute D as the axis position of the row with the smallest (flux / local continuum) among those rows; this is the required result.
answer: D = 561.80 nm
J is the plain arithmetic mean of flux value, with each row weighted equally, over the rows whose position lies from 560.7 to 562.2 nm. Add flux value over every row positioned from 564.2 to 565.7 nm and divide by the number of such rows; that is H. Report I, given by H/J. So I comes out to 1.01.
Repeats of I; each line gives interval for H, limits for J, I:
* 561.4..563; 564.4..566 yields 0.96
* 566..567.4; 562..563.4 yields 0.94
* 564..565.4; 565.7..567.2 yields 1.04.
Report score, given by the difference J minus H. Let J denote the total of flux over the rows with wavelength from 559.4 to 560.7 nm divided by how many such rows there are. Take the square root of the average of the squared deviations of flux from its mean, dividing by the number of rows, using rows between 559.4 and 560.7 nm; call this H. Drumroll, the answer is 114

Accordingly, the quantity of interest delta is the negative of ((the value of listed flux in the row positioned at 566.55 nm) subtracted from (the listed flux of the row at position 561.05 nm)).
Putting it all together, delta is -34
